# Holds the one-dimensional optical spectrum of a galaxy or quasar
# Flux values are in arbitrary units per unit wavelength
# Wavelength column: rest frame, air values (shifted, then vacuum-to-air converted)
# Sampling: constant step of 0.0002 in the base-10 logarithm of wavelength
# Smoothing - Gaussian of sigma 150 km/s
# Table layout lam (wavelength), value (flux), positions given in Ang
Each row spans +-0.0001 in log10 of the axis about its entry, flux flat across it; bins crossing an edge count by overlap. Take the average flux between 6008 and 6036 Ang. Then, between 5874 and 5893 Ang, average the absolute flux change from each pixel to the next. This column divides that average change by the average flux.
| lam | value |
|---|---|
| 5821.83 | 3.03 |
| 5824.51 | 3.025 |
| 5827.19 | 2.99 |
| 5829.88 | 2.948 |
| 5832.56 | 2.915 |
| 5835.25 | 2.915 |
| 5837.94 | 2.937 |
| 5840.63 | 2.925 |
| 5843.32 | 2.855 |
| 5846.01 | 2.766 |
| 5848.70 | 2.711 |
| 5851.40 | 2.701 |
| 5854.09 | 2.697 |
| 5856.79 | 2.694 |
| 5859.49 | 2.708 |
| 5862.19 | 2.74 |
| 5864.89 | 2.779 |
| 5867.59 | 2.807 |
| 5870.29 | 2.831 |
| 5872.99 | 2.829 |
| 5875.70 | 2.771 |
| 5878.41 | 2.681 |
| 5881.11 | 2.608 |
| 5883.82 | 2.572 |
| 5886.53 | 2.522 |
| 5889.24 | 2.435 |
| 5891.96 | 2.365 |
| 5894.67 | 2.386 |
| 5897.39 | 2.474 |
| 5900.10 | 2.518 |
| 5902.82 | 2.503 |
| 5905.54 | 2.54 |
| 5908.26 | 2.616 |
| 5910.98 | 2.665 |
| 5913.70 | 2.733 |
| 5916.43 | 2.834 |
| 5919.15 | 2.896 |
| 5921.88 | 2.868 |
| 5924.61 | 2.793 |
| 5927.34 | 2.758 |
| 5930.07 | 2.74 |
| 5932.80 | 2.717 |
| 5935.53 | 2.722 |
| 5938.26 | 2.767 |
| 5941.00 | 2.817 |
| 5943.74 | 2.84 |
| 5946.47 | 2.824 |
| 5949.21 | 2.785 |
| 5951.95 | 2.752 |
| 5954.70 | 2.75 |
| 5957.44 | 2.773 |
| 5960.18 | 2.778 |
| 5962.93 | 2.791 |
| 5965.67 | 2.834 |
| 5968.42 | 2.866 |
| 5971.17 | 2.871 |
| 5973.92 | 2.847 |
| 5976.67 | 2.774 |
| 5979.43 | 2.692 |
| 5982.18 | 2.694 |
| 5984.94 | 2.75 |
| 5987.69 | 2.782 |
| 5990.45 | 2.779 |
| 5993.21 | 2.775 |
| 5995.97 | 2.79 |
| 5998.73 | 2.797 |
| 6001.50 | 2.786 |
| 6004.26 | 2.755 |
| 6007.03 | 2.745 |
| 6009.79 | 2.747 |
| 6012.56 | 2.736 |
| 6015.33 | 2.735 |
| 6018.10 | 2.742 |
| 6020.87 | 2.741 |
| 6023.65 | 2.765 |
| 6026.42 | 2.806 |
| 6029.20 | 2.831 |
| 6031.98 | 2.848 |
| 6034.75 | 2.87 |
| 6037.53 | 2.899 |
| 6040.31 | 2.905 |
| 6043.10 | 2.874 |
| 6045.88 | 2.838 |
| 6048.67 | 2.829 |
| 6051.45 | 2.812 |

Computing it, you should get 0.0243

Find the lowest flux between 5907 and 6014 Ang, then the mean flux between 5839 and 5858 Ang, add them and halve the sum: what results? 2.69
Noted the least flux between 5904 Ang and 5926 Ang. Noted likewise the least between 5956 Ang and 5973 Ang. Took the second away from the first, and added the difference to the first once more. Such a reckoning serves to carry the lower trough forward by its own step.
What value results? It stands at 2.3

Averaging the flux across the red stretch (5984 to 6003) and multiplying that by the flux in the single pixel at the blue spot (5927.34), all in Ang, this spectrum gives 7.67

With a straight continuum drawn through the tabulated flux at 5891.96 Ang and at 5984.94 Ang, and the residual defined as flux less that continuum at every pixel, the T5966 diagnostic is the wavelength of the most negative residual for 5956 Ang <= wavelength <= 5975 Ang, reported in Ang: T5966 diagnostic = 5960.18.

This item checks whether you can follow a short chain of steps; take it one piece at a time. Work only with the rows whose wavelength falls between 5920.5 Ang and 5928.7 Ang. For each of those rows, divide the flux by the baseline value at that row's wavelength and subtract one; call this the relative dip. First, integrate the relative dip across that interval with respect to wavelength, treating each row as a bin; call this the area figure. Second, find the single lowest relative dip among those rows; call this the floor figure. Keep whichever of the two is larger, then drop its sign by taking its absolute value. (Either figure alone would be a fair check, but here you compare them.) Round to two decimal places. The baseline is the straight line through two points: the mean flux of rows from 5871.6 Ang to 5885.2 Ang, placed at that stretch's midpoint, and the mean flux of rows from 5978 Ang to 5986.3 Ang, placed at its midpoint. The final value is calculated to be 0.32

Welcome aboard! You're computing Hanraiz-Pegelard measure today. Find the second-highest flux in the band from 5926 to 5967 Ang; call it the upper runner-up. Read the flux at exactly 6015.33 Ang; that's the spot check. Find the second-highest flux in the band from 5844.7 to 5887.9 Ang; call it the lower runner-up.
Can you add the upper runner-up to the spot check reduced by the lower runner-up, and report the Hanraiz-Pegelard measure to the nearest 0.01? 2.74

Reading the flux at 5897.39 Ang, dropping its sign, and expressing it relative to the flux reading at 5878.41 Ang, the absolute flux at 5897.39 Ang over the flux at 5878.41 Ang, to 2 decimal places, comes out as 0.92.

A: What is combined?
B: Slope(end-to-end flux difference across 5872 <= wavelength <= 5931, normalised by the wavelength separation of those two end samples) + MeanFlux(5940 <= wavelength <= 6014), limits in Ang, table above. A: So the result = 2.78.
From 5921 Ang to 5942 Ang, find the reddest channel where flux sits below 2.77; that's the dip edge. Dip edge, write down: 5938.26 Ang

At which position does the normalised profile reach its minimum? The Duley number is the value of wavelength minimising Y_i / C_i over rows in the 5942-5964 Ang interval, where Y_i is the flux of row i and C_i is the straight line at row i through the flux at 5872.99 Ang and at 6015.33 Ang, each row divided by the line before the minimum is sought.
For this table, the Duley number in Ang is 5954.70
